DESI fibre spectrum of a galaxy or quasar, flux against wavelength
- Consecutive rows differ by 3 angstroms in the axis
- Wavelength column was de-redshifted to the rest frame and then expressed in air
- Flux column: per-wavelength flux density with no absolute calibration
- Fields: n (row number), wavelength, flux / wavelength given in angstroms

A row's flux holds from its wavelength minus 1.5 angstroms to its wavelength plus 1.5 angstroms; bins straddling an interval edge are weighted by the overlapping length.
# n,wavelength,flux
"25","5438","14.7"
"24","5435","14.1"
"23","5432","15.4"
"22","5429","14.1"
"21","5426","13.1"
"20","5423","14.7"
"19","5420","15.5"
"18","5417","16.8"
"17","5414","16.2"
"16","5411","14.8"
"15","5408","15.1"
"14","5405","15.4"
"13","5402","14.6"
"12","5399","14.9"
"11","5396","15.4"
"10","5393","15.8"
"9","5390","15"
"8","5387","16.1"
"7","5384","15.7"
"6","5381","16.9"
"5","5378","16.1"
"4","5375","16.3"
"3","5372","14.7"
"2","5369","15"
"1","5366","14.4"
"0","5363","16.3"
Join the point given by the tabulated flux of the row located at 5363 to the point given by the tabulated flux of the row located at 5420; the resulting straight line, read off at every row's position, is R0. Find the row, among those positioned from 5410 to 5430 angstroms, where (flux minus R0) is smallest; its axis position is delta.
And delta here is 5426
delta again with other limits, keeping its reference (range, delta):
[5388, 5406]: 5402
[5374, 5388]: 5384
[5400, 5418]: 5402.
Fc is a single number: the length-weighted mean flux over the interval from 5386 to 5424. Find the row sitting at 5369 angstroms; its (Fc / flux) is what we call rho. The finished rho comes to 1.03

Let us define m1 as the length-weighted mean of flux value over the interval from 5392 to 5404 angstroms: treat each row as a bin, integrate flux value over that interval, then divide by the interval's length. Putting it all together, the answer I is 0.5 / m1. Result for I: 0.0330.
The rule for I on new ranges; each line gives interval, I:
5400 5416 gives 0.0328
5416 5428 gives 0.0335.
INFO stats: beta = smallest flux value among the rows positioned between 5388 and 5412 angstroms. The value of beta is 14.6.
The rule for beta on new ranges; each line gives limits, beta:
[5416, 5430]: 13.1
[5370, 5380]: 14.7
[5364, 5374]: 14.4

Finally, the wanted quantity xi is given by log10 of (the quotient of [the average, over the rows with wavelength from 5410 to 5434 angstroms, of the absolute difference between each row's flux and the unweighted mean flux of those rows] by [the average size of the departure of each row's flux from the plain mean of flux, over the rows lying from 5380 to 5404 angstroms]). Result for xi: 0.19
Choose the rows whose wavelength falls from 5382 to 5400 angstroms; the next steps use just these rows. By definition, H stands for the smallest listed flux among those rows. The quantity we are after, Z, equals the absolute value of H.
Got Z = 14.9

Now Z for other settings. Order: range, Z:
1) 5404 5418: 14.8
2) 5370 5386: 14.7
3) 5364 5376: 14.4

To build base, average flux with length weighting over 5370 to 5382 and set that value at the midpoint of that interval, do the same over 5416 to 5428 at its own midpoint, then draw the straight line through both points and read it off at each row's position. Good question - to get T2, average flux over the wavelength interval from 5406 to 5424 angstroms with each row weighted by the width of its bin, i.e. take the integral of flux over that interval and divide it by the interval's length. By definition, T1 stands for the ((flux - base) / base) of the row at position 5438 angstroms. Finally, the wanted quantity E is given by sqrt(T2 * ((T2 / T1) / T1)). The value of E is 1637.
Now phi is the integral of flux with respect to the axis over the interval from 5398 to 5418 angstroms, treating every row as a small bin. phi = 308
